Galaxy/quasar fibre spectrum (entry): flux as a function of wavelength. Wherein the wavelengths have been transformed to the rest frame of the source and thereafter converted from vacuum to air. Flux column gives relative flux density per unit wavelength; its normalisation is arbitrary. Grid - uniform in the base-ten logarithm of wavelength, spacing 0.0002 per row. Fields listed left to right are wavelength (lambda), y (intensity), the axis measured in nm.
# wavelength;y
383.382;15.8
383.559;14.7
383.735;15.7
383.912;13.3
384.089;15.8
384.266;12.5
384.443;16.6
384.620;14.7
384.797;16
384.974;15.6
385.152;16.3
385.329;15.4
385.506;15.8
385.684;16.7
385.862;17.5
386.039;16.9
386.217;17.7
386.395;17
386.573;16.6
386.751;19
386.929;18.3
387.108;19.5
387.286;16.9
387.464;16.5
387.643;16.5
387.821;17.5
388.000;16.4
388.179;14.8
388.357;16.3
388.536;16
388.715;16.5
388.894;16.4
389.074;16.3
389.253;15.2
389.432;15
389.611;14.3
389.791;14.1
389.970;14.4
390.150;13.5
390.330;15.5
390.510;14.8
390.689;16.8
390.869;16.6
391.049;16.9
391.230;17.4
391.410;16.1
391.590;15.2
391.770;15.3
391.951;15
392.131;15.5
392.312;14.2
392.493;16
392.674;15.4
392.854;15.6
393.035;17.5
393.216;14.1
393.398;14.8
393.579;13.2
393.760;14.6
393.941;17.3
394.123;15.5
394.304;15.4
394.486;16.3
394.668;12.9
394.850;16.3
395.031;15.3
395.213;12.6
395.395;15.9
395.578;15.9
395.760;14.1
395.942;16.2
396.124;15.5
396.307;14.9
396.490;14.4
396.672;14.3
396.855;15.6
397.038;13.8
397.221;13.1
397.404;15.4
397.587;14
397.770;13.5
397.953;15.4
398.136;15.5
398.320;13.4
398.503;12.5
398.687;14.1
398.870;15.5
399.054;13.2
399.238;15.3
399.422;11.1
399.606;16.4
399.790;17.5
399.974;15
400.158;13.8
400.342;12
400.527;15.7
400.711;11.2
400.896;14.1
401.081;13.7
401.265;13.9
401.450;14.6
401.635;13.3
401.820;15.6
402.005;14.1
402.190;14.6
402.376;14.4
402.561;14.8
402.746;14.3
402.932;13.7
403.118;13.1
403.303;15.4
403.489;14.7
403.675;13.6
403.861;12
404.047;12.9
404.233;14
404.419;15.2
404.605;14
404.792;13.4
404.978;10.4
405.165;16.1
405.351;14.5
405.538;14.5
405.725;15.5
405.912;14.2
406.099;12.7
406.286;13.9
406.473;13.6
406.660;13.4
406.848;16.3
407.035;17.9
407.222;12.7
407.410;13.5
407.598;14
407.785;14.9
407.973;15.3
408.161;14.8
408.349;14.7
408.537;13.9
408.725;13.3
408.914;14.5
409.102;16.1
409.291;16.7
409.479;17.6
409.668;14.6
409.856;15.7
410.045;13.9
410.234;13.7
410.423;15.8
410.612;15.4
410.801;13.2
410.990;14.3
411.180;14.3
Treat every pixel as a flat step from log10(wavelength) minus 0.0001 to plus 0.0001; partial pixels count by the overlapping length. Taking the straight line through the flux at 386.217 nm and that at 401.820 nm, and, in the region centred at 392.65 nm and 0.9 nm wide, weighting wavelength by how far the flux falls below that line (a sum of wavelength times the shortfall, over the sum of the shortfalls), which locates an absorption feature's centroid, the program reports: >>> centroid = 392.46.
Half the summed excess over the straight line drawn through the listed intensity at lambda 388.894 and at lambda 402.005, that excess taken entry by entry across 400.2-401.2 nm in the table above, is -2.5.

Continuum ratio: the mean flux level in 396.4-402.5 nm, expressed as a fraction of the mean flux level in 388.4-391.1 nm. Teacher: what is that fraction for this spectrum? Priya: 0.92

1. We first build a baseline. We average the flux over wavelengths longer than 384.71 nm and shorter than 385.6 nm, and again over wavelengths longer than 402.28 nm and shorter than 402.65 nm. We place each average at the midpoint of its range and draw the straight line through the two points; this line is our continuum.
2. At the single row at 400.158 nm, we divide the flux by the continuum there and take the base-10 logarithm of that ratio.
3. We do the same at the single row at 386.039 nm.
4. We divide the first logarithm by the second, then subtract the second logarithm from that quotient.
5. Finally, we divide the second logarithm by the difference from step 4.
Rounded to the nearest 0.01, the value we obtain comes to -0.03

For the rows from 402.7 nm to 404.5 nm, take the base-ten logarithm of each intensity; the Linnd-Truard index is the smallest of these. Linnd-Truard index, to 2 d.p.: 1.08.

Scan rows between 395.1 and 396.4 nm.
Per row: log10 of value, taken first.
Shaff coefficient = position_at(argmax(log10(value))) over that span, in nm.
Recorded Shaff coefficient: 395.942 nm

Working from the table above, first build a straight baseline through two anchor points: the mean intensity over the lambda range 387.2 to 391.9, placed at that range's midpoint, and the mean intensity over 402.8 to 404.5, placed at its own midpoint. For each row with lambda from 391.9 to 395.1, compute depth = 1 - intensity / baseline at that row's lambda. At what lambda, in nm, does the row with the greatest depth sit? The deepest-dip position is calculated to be 394.668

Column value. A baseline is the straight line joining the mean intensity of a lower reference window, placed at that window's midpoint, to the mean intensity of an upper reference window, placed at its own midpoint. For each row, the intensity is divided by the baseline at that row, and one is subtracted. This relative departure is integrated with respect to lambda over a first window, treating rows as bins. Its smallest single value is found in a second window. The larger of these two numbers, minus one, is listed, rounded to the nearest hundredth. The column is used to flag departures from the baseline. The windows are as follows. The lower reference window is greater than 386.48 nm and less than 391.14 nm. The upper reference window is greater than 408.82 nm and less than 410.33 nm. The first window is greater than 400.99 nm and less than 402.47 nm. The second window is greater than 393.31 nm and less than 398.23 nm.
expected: -1.13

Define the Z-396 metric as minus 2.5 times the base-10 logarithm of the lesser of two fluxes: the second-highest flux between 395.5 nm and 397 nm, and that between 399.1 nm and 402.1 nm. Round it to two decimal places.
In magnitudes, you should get -3.00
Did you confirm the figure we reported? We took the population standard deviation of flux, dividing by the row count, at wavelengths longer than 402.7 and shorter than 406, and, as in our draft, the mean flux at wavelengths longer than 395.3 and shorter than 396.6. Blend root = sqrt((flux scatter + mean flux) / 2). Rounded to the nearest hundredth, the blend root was 2.88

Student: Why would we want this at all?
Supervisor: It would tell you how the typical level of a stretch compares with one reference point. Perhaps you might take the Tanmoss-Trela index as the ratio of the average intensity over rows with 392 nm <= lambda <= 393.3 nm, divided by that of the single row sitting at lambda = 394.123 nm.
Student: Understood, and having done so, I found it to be 1.00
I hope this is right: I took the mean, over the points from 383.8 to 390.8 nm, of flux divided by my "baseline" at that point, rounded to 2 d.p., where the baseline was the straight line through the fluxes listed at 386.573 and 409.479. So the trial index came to 0.96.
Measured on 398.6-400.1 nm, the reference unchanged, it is 0.86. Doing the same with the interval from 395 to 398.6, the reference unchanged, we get 0.85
